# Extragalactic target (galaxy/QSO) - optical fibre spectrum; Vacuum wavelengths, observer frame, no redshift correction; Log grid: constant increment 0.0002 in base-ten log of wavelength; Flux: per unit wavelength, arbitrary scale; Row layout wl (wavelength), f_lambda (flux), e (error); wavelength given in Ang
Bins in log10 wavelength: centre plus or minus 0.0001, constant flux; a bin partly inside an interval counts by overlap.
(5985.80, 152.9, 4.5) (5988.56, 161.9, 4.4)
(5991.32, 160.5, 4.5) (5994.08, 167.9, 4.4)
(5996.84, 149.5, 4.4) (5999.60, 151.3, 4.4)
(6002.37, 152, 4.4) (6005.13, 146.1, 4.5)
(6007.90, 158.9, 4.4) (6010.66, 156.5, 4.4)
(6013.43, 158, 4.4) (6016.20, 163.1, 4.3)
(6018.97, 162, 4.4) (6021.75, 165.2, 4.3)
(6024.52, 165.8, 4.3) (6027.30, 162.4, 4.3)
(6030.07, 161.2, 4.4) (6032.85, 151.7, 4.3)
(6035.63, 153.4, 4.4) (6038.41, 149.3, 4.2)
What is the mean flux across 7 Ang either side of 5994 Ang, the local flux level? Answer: 158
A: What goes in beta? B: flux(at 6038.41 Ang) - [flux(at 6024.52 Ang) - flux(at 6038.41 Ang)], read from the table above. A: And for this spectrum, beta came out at 133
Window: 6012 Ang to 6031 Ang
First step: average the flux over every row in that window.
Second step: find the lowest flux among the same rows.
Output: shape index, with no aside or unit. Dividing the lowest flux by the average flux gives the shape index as 0.972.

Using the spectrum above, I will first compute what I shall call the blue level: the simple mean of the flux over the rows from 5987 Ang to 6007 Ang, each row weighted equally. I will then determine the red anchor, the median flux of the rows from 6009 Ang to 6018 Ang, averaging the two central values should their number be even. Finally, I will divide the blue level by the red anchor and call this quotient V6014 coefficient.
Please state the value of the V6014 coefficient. 0.98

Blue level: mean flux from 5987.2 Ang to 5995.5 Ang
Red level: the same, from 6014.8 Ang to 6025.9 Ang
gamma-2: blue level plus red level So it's 327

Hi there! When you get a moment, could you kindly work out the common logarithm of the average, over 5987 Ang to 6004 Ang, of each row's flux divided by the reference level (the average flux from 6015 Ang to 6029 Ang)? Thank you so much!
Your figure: -0.018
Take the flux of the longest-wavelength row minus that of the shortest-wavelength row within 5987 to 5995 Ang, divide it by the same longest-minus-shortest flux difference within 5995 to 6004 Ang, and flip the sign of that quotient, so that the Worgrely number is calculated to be -2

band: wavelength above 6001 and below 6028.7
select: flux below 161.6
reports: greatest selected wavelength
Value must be 6013.43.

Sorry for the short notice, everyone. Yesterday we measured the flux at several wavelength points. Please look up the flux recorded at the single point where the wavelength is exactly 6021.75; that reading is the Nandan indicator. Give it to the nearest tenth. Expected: 165.2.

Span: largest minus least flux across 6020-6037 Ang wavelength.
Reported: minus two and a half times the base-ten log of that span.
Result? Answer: -2.9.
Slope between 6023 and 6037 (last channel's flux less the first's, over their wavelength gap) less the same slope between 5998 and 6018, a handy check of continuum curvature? -1.8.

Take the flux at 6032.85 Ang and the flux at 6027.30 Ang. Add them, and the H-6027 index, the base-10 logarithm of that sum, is 2.50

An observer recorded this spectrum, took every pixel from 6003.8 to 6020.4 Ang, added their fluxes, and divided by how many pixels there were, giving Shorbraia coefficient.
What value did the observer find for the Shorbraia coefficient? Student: 157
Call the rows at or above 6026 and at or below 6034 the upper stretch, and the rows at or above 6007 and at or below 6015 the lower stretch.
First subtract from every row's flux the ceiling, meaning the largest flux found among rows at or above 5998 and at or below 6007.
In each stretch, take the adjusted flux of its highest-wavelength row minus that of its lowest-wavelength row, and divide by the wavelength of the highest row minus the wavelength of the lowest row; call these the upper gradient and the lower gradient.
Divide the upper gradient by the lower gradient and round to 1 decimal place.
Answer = 11.8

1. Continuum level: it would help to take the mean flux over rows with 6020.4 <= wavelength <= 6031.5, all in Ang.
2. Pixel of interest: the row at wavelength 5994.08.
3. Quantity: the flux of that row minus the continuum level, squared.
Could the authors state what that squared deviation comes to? 18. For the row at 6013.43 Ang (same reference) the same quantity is 32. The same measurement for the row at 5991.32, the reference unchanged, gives 10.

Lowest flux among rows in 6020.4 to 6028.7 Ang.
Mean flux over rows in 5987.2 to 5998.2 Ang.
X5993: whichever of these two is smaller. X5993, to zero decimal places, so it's 160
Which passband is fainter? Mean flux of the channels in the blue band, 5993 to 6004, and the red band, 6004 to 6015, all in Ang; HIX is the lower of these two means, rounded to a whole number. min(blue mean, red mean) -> 155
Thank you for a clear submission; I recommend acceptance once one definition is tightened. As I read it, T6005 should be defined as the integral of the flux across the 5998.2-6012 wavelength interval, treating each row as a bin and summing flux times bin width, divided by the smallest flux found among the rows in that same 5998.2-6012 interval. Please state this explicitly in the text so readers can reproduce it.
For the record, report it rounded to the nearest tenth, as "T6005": 14.5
